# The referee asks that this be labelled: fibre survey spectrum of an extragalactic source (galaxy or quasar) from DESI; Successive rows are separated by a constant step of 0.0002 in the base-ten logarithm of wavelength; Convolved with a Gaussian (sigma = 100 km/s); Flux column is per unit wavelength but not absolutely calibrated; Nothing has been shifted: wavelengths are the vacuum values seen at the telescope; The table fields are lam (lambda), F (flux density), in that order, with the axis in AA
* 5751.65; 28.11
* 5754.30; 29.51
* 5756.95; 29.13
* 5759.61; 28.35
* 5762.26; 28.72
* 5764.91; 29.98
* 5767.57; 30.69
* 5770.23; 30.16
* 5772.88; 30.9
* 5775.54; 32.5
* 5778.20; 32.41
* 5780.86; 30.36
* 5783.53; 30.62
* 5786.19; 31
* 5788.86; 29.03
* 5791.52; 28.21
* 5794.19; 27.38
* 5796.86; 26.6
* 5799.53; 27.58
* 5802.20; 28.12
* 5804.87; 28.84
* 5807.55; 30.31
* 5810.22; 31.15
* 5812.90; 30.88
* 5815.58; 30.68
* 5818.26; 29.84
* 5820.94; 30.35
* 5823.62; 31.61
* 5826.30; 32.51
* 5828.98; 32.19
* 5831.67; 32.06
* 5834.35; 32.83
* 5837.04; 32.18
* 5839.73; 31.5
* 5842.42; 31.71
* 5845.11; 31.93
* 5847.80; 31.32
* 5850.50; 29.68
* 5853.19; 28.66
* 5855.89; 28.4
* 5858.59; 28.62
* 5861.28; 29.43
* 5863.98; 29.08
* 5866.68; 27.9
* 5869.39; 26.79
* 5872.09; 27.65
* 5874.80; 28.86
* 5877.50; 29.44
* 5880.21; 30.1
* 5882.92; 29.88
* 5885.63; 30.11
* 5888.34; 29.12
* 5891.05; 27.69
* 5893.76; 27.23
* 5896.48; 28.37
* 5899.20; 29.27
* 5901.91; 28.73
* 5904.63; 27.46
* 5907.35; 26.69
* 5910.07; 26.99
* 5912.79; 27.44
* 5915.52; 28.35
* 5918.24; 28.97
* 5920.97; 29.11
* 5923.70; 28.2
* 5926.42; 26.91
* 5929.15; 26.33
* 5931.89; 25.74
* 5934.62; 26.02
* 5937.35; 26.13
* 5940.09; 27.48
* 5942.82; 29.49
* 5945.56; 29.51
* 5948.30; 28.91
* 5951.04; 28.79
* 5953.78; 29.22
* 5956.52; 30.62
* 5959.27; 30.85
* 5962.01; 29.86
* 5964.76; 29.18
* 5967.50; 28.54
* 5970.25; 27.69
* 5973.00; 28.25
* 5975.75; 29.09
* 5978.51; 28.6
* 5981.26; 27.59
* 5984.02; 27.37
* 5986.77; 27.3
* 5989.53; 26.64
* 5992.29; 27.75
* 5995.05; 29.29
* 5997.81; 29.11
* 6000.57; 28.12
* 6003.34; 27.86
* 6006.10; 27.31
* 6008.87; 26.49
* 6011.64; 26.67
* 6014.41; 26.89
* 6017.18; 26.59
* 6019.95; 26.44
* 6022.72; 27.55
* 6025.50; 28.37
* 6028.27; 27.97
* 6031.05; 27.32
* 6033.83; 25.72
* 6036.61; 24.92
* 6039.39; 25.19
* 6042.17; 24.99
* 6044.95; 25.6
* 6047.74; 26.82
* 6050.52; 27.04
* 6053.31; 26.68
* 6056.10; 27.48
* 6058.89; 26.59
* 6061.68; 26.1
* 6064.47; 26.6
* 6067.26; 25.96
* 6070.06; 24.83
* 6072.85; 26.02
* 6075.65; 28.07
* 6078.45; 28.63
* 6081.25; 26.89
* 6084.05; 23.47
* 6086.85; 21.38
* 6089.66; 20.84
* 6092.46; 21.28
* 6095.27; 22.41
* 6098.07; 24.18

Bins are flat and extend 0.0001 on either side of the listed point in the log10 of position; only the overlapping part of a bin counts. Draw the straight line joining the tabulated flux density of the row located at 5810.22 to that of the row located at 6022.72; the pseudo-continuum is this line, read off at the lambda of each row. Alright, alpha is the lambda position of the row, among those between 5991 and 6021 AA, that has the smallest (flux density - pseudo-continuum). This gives 6008.87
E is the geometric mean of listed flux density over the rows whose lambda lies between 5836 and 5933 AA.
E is 28.7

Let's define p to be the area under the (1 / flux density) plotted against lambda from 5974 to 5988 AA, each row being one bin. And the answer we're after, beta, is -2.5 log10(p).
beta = 0.75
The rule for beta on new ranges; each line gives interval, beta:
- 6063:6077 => 0.68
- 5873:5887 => 0.81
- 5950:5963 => 0.90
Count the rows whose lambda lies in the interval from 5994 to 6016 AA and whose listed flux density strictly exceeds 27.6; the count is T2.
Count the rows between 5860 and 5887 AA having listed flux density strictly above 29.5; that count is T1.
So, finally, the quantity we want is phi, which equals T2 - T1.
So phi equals 1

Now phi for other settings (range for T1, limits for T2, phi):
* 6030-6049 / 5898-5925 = 6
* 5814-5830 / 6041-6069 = -6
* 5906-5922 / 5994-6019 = 4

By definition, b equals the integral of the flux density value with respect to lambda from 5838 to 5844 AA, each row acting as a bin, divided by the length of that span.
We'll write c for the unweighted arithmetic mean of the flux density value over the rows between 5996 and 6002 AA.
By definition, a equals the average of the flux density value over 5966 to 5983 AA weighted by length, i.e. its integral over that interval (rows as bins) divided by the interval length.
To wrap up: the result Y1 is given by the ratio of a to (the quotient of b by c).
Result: 25.6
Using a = 28.3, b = 31.7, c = 28.6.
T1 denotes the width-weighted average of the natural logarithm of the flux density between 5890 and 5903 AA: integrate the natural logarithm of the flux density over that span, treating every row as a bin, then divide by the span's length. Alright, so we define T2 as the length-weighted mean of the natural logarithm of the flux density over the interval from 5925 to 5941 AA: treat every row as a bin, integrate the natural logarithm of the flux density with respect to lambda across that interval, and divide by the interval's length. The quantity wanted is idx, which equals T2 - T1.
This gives -0.07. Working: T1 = 3.34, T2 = 3.27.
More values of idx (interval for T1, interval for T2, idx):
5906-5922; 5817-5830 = 0.12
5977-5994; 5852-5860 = 0.04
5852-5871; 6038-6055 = -0.09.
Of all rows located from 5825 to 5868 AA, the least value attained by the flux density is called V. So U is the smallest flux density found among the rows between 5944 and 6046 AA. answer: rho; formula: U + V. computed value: 52.8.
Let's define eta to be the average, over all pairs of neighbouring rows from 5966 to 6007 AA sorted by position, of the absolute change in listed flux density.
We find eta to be 0.666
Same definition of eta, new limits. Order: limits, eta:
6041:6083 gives 0.886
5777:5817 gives 0.865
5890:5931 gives 0.734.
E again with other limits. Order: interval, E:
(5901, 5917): 27.6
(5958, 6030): 28.0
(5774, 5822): 29.7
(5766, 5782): 31.2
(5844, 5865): 29.6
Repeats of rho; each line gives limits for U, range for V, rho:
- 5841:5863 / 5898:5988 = 54.1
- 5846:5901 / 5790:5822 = 53.4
